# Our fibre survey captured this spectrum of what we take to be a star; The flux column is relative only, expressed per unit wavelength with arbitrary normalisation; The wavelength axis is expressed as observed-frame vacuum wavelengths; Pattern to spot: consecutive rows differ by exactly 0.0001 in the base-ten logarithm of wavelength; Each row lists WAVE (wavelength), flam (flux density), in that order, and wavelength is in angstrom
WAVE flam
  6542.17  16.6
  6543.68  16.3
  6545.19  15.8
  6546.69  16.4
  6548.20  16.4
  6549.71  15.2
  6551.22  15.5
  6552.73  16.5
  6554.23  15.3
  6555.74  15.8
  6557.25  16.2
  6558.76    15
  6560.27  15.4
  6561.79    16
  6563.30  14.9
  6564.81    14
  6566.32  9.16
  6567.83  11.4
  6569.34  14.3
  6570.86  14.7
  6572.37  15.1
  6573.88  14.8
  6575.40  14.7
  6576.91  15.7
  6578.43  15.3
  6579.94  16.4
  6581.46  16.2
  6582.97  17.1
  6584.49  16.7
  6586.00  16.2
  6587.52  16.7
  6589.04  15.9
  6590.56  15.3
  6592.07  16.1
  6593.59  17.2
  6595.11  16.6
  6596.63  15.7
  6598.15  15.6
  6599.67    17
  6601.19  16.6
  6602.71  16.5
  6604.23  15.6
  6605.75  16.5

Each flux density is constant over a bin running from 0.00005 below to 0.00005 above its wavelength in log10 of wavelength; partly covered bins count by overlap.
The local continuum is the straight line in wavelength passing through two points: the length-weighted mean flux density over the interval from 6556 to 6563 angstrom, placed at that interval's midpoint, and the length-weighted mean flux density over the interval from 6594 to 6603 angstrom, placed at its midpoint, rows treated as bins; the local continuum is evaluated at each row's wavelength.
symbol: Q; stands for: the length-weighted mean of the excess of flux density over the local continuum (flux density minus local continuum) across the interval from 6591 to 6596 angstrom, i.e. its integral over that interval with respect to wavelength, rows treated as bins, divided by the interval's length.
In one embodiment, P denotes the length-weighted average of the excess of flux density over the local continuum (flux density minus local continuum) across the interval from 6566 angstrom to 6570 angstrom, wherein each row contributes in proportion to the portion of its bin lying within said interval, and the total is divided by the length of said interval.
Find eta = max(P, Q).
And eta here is 0.27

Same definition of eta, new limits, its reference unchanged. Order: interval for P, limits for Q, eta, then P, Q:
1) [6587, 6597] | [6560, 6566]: 0.00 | 0.0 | -1.04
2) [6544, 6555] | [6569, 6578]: 0.49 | 0.5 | -0.94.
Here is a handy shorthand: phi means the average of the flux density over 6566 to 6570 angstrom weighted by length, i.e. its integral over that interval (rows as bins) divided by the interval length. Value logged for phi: 11.8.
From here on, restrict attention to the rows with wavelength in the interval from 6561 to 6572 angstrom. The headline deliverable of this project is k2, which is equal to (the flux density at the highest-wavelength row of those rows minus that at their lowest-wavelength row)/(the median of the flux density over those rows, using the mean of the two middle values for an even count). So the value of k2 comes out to -0.09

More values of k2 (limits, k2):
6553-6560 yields -0.02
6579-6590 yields -0.03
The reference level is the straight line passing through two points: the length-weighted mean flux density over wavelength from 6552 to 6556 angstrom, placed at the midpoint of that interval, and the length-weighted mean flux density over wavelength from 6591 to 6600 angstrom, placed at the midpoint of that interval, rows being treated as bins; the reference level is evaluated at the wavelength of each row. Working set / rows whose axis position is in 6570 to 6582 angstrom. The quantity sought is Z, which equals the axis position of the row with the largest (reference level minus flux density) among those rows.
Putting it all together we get 6575.40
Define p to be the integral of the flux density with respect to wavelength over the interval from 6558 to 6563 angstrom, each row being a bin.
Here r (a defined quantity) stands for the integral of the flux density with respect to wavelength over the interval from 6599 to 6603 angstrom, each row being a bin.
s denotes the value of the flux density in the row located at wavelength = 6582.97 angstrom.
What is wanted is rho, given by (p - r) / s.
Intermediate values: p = 77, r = 67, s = 17.1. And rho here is 0.6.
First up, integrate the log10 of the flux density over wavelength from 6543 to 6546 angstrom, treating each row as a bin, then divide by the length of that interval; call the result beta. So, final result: 1.207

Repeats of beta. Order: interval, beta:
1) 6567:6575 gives 1.145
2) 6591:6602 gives 1.214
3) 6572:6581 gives 1.186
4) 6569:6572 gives 1.163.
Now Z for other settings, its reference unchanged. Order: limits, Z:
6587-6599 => 6590.56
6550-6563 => 6558.76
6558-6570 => 6566.32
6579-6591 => 6590.56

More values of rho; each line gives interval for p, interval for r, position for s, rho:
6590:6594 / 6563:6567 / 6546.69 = 0.9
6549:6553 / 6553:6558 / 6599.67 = -1.0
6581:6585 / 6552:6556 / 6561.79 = 0.2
